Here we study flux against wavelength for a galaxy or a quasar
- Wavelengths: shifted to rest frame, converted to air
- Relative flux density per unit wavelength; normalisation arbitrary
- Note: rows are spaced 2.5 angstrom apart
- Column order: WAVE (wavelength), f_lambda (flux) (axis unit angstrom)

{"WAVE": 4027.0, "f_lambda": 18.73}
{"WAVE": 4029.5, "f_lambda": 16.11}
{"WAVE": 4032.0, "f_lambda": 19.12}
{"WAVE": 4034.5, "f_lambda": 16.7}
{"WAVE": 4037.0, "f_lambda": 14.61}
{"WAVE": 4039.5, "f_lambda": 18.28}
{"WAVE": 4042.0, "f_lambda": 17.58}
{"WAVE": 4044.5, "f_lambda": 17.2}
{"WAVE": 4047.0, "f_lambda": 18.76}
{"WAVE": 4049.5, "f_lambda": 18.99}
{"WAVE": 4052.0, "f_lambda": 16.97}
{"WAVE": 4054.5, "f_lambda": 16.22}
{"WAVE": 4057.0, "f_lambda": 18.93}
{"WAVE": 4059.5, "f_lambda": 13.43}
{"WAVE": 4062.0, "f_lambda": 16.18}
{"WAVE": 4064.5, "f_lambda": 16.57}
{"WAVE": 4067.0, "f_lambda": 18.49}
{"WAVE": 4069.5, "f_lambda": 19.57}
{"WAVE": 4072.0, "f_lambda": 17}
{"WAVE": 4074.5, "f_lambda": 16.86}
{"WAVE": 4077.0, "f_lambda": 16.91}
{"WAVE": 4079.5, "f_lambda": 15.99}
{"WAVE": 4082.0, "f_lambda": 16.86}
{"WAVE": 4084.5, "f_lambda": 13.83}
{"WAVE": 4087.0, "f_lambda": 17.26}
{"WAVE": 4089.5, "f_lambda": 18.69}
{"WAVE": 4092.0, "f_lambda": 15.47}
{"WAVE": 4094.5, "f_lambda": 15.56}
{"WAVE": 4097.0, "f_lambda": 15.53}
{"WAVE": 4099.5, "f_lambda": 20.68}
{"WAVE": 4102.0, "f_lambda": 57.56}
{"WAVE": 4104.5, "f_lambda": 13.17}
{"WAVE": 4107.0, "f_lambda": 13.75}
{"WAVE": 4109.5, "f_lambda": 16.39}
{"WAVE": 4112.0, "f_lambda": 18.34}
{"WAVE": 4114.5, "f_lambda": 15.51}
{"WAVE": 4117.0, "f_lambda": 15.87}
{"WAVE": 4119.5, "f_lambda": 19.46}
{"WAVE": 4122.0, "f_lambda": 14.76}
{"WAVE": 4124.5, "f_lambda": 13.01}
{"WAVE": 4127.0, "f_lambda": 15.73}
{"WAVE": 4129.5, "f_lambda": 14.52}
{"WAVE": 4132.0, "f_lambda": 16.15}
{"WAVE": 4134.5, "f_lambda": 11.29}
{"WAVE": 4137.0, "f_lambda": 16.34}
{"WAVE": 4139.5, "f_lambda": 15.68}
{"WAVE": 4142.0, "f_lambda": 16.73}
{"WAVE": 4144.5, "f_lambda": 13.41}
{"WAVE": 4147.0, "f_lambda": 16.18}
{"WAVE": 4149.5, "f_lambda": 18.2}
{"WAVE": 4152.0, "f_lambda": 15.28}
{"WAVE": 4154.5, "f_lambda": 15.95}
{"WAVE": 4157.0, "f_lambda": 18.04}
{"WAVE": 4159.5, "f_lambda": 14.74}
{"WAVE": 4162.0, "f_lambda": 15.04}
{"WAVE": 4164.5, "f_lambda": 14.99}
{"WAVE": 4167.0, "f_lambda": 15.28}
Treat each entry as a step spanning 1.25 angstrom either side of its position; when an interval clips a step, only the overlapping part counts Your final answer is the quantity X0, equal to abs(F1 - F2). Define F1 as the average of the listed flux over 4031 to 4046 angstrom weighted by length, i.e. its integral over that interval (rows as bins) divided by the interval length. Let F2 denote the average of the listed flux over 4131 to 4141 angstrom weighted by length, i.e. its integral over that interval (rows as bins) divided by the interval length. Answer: 2.4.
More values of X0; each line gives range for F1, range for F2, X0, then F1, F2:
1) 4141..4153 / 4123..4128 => 1.6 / 16.0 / 14.3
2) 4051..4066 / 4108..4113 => 0.7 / 16.4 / 17.1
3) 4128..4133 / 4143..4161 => 0.7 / 15.3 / 16.0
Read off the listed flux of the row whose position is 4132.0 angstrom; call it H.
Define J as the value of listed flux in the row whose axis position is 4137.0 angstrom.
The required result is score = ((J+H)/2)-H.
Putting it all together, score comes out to 0.1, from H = 16.15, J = 16.34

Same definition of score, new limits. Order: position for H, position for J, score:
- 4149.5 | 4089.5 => 0.2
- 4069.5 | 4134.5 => -4.1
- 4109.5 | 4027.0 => 1.2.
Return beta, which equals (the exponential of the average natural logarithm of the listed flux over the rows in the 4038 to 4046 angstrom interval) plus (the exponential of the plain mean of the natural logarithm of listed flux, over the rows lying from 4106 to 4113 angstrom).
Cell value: 33.7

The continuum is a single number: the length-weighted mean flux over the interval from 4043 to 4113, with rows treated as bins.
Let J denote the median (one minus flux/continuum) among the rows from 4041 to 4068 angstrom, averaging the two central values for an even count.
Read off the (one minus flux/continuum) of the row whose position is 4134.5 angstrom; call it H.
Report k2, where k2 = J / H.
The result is 0.2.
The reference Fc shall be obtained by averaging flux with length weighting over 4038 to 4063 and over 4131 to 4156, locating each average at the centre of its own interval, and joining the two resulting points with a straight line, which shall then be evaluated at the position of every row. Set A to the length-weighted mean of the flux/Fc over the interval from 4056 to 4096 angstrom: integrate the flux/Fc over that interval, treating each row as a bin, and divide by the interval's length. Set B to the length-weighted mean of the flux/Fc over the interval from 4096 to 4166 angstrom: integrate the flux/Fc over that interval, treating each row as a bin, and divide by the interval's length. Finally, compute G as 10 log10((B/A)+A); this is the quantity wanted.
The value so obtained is 3.20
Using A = 1.00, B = 1.09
